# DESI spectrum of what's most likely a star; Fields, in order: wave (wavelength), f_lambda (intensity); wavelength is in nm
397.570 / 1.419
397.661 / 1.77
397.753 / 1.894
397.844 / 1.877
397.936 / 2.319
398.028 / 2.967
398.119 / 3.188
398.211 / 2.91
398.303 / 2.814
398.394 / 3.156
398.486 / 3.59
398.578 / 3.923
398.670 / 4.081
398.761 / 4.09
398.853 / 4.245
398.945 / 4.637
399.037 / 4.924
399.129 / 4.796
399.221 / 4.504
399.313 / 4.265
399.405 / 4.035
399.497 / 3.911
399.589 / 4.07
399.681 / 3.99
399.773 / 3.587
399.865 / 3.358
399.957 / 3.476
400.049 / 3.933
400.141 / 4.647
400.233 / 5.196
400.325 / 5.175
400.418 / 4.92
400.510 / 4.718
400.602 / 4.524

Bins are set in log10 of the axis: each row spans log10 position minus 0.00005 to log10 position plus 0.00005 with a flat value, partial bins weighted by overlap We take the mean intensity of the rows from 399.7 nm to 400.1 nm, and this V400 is 3.6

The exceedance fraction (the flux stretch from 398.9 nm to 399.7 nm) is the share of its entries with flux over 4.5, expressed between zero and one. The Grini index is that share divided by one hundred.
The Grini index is 0.0044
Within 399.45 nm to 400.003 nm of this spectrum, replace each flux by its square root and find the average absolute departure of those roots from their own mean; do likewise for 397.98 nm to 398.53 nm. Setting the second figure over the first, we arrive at 0.9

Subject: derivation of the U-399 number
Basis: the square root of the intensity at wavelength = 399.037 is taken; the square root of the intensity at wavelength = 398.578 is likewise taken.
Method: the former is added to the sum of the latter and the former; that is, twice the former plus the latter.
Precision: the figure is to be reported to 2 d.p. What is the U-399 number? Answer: 6.42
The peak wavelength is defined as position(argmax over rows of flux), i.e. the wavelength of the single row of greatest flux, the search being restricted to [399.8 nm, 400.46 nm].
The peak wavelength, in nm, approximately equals 400.233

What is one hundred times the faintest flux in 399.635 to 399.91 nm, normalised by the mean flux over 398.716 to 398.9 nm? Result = 81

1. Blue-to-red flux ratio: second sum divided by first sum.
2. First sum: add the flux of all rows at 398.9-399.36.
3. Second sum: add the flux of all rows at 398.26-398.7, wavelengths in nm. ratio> 0.76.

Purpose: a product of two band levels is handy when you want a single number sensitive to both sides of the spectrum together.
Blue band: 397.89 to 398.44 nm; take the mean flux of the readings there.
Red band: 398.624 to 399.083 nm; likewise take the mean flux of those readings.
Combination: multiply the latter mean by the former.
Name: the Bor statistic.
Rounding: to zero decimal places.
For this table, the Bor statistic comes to 13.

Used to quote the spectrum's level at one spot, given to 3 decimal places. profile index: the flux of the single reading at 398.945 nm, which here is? 4.637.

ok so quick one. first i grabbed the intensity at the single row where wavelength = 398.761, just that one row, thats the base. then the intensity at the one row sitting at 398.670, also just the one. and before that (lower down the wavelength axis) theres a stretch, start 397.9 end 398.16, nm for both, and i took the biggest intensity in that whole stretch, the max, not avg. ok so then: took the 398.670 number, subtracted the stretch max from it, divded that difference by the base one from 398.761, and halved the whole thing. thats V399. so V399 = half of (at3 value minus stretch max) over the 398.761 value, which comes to 0.11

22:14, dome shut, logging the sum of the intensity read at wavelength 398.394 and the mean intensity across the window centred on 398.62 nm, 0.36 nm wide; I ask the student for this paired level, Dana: 7.1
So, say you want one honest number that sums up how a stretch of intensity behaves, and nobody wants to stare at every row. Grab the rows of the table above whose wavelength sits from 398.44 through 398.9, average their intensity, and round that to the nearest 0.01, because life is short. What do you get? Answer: 3.99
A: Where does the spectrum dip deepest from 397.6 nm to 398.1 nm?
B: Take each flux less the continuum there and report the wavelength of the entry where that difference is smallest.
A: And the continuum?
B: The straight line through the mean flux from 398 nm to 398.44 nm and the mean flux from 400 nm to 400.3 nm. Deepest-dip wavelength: 397.844 nm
